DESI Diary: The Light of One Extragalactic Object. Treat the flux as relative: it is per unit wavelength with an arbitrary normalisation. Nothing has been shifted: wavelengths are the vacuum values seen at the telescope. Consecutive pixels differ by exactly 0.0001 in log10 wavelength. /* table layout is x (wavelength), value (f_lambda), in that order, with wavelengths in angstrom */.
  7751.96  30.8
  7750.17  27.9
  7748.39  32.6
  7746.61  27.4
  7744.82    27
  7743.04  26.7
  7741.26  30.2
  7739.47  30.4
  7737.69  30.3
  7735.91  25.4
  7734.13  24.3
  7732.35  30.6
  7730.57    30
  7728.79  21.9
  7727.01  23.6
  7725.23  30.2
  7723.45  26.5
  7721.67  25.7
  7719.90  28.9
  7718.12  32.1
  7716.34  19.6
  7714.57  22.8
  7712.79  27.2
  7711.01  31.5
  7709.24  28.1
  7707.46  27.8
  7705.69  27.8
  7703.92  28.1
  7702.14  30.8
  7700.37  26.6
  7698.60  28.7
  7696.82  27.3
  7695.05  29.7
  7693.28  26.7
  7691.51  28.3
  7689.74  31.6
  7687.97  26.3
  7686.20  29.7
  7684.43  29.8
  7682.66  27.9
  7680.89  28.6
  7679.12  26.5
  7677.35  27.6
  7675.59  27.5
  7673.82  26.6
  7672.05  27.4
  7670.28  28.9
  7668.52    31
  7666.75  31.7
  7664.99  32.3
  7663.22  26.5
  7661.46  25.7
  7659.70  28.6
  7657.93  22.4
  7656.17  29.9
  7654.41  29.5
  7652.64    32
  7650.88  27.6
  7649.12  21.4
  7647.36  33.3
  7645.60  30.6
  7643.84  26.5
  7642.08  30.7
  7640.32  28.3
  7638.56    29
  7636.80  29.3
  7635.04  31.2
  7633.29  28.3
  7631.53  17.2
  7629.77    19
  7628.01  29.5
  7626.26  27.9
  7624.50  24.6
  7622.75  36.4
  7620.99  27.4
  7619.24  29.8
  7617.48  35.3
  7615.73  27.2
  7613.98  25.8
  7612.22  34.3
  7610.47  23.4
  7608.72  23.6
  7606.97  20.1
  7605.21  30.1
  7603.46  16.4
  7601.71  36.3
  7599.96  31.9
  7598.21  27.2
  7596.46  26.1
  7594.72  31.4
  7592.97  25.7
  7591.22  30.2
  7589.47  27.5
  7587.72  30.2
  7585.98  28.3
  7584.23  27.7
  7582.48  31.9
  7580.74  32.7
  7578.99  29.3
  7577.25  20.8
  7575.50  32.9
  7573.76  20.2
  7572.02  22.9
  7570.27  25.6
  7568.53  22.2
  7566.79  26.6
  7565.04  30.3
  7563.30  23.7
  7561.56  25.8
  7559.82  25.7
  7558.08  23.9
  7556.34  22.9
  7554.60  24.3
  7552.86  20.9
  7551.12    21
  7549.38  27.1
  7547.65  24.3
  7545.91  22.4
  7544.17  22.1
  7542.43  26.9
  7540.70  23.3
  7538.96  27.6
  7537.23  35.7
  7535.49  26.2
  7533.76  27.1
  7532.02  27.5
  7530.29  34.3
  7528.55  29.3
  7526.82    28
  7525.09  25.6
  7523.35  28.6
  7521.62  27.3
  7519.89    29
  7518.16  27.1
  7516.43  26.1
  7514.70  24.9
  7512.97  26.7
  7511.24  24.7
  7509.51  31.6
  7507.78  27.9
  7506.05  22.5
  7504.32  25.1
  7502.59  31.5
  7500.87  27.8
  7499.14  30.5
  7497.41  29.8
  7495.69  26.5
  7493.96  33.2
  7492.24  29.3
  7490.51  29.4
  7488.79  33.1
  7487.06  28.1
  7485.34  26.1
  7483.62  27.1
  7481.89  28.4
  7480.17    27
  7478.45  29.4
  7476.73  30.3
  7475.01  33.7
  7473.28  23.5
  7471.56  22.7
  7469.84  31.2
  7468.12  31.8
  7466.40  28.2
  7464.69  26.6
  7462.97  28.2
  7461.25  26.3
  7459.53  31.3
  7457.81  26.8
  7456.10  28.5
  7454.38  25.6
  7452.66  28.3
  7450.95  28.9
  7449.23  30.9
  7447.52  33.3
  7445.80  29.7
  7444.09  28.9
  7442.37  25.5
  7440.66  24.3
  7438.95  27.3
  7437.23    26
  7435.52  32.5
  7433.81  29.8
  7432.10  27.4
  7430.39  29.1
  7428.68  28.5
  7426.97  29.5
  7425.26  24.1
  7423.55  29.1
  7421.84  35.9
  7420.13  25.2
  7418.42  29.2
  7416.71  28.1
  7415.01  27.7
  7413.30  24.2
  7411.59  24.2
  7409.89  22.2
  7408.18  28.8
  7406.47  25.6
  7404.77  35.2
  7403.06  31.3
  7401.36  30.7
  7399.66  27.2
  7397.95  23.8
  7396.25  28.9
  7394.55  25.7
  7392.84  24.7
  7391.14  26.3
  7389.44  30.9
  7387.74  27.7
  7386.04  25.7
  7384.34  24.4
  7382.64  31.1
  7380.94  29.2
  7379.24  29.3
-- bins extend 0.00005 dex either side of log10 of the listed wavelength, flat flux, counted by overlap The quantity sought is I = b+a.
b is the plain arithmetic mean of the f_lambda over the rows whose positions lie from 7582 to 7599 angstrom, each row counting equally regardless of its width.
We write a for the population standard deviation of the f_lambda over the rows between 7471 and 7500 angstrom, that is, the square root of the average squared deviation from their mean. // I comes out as 31.6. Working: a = 3.00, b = 28.6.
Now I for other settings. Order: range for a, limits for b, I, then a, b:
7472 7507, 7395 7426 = 30.8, 2.98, 27.9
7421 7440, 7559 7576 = 28.6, 3.01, 25.6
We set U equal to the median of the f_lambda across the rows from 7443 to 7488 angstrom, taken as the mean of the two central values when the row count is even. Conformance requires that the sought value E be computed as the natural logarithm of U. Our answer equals 3.34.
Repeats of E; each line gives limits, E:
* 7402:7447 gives 3.34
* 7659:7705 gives 3.34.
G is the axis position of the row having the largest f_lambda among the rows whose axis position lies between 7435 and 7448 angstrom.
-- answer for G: 7447.52 angstrom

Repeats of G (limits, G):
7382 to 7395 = 7382.64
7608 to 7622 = 7617.48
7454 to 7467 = 7459.53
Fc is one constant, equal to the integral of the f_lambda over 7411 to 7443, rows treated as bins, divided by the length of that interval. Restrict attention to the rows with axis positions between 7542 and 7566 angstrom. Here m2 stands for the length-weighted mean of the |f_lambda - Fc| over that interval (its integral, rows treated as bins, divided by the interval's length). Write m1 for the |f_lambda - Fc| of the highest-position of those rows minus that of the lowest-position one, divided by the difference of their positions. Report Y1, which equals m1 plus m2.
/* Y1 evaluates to 3.90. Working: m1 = 0.07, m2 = 3.8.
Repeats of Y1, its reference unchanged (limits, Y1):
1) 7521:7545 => 2.64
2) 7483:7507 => 2.66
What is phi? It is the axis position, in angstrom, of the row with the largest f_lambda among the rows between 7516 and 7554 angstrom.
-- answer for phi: 7537.23 angstrom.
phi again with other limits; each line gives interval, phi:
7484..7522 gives 7493.96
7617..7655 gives 7622.75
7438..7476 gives 7475.01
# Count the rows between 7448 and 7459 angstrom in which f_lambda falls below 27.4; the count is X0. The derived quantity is 2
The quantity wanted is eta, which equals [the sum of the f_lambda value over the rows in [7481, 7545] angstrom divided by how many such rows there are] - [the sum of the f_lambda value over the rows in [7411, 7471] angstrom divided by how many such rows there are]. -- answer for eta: -0.3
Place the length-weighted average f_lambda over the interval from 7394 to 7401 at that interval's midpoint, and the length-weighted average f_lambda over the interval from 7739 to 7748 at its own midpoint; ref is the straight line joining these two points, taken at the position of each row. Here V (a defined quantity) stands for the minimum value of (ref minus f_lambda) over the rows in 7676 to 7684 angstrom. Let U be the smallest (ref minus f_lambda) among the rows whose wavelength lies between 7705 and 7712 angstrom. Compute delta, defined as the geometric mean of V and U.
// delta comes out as 1.2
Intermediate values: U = -3.2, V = -0.4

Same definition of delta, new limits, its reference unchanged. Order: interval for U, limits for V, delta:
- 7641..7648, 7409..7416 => 2.1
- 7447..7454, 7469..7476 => 6.4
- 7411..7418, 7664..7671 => 2.3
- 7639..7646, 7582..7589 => 3.4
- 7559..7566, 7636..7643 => 2.7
